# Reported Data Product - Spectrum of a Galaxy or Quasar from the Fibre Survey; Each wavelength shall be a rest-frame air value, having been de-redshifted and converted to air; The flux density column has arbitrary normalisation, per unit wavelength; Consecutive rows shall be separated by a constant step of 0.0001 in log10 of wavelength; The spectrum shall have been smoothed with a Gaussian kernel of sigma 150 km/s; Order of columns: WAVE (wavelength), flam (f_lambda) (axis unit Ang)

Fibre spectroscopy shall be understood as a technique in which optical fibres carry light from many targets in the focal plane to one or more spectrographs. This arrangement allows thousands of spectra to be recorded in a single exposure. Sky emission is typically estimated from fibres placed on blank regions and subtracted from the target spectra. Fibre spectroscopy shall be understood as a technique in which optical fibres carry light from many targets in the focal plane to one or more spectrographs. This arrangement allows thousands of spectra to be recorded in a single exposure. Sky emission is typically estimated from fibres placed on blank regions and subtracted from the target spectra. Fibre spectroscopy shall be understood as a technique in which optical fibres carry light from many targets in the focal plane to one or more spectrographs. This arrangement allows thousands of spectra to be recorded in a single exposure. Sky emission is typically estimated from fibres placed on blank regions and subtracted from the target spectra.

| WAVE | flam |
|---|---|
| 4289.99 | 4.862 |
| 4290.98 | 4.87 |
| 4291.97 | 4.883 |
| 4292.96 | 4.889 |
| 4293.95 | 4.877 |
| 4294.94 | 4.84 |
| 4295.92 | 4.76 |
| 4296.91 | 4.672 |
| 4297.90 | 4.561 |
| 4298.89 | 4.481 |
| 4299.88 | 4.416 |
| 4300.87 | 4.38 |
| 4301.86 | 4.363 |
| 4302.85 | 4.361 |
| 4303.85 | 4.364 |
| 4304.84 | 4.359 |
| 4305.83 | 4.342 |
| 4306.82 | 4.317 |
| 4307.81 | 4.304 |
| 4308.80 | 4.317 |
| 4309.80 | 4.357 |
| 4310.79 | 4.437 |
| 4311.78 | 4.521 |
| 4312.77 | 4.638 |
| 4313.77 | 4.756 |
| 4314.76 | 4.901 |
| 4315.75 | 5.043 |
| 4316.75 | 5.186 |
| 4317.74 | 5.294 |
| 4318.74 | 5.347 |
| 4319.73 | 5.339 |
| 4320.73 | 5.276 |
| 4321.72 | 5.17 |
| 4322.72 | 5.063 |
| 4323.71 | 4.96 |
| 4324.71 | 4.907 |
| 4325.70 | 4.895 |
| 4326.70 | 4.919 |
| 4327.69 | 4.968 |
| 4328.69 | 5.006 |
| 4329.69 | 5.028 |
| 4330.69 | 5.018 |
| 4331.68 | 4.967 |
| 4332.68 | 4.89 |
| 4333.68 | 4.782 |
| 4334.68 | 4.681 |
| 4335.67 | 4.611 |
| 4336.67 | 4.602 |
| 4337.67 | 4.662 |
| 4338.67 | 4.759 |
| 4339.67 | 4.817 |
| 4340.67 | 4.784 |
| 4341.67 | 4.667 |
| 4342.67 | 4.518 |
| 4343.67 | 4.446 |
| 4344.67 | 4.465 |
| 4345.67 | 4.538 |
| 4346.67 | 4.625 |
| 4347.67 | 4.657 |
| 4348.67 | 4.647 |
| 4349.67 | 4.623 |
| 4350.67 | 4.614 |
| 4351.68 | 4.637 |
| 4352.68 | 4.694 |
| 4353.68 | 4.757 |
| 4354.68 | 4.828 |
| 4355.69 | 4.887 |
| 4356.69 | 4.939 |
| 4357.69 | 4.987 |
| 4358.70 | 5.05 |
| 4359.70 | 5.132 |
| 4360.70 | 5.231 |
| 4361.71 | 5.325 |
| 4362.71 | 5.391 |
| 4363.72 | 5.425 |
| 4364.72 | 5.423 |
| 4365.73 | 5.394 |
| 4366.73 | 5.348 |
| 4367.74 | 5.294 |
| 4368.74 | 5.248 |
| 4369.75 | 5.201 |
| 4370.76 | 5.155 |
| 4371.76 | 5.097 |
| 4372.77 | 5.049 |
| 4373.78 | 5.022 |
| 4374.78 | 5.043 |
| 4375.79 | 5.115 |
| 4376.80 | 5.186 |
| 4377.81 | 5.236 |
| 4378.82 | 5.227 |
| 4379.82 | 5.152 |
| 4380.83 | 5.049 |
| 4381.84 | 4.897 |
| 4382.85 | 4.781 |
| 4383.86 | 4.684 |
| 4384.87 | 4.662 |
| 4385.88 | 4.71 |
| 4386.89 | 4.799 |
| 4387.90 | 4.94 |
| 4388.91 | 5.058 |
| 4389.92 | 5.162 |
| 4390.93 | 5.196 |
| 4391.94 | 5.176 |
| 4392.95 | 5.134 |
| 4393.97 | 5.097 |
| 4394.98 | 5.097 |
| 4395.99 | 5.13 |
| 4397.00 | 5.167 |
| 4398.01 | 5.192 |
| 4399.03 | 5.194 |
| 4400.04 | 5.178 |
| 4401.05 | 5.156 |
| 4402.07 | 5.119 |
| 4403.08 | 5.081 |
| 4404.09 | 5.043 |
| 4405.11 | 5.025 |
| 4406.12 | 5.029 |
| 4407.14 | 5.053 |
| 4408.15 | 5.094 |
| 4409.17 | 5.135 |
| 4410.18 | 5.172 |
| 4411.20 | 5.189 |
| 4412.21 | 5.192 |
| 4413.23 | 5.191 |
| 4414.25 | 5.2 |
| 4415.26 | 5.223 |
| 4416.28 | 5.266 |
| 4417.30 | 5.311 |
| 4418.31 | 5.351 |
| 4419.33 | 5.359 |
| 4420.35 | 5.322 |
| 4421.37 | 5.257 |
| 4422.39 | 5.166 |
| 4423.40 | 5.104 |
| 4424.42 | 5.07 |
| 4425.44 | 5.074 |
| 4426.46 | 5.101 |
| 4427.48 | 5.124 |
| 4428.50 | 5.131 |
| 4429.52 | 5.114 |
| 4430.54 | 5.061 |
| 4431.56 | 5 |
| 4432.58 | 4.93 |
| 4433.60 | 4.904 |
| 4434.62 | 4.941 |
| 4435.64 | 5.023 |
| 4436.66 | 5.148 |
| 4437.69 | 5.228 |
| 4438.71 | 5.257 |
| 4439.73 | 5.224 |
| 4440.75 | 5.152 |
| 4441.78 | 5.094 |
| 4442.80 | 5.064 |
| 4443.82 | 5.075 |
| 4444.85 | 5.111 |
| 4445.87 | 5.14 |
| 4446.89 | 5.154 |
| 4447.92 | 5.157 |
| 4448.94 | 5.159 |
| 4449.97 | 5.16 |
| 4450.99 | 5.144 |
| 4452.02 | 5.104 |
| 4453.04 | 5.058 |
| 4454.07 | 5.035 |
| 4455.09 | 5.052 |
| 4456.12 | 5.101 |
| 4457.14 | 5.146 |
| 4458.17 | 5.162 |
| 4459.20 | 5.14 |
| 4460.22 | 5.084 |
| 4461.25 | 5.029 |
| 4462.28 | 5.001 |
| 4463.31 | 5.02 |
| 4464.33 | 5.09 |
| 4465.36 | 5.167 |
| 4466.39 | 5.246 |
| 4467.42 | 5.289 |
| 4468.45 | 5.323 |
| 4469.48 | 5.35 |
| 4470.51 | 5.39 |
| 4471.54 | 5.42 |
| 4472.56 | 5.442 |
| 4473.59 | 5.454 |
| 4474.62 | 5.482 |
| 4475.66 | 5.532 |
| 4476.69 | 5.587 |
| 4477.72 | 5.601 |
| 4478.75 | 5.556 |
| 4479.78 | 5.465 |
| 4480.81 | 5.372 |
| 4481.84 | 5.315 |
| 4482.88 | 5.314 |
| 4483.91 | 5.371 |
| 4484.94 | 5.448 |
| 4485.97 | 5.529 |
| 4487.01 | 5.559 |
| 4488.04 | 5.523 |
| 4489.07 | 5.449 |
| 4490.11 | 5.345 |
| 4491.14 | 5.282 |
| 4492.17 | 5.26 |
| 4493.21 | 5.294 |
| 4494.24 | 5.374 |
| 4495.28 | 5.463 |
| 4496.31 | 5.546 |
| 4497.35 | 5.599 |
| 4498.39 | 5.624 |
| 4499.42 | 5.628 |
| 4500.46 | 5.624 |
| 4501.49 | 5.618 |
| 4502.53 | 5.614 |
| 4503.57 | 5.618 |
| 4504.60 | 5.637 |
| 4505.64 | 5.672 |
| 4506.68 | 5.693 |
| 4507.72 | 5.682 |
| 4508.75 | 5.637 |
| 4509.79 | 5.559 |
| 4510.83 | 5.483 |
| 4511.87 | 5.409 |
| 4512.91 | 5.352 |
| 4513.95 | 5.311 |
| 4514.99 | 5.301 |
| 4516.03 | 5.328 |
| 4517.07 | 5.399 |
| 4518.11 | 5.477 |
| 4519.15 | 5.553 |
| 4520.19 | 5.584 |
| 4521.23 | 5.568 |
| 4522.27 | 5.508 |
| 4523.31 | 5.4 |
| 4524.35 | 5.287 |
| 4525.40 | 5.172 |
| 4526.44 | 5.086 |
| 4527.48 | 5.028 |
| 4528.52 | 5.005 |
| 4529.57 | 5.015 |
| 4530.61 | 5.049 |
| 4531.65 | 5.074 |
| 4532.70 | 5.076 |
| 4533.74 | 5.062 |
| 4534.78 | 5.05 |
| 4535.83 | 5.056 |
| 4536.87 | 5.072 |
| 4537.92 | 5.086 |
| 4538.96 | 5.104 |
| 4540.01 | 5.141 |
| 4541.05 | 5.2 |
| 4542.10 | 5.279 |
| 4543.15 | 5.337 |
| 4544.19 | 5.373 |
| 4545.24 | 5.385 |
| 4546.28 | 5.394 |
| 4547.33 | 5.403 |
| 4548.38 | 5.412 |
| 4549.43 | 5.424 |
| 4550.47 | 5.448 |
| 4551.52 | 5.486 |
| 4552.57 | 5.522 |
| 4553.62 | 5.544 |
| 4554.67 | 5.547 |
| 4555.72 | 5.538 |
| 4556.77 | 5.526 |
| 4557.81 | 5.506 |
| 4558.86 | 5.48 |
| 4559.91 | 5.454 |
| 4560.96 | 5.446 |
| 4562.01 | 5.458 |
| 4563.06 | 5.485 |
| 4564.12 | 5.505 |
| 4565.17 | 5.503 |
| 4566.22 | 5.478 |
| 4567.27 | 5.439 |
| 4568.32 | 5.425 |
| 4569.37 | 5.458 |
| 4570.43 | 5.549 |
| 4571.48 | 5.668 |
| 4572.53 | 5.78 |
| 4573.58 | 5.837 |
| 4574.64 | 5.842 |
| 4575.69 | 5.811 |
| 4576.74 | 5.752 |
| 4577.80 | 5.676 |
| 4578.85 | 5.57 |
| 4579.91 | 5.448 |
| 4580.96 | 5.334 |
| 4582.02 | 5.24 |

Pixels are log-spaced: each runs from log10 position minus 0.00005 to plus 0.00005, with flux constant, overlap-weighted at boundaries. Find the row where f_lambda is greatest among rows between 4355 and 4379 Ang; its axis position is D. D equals 4363.72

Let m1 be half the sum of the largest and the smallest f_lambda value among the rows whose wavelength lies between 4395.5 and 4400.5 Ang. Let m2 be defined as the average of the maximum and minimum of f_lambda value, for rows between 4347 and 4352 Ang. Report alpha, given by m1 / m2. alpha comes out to 1.11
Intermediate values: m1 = 5.2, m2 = 4.6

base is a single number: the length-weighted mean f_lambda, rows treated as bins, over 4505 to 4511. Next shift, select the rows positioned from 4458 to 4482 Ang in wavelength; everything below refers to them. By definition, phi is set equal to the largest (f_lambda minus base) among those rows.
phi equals -0.03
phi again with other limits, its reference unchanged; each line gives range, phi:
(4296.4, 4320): -0.28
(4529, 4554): -0.08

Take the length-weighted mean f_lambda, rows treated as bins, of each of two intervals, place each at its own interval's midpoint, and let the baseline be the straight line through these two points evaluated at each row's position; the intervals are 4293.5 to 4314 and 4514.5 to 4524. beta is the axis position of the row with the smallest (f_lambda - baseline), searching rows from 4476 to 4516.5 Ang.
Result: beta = 4514.99 Ang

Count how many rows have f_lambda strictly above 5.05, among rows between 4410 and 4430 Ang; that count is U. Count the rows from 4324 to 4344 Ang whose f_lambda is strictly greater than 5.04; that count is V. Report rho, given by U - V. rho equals 20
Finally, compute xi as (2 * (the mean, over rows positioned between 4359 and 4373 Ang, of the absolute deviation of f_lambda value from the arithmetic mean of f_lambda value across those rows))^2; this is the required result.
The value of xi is 0.05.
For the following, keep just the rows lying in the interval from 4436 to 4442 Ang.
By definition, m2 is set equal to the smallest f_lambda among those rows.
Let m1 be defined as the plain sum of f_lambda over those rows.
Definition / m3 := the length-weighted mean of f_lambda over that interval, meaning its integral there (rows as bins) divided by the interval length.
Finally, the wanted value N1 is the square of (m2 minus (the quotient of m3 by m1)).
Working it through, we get 24.3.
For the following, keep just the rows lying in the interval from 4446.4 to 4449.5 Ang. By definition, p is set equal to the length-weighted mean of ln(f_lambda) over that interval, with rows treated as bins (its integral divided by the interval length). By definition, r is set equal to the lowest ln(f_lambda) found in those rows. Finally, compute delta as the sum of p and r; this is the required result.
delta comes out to 3.28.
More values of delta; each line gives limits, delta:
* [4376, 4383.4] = 3.19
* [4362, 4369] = 3.34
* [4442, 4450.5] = 3.26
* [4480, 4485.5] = 3.35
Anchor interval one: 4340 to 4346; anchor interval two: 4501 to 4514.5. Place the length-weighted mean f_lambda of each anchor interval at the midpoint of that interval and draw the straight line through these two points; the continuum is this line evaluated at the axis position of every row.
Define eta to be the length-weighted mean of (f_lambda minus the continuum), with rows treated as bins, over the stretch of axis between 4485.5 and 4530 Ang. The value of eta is -0.11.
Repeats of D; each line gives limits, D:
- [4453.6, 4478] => 4477.72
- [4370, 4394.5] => 4377.81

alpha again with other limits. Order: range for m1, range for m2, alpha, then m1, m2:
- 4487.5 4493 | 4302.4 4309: 1.24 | 5.4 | 4.3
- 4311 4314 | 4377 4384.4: 0.94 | 4.6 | 5.0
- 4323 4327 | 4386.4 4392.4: 0.99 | 4.9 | 5.0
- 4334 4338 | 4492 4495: 0.87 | 4.6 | 5.3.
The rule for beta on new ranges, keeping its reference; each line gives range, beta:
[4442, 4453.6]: 4453.04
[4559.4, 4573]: 4568.32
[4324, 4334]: 4333.68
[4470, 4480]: 4470.51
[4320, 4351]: 4343.67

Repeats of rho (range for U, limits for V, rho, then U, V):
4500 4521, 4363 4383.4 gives 3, 20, 17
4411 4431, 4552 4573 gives 0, 20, 20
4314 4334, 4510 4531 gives -10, 7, 17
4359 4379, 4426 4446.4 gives 2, 17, 15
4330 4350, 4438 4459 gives -19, 0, 19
